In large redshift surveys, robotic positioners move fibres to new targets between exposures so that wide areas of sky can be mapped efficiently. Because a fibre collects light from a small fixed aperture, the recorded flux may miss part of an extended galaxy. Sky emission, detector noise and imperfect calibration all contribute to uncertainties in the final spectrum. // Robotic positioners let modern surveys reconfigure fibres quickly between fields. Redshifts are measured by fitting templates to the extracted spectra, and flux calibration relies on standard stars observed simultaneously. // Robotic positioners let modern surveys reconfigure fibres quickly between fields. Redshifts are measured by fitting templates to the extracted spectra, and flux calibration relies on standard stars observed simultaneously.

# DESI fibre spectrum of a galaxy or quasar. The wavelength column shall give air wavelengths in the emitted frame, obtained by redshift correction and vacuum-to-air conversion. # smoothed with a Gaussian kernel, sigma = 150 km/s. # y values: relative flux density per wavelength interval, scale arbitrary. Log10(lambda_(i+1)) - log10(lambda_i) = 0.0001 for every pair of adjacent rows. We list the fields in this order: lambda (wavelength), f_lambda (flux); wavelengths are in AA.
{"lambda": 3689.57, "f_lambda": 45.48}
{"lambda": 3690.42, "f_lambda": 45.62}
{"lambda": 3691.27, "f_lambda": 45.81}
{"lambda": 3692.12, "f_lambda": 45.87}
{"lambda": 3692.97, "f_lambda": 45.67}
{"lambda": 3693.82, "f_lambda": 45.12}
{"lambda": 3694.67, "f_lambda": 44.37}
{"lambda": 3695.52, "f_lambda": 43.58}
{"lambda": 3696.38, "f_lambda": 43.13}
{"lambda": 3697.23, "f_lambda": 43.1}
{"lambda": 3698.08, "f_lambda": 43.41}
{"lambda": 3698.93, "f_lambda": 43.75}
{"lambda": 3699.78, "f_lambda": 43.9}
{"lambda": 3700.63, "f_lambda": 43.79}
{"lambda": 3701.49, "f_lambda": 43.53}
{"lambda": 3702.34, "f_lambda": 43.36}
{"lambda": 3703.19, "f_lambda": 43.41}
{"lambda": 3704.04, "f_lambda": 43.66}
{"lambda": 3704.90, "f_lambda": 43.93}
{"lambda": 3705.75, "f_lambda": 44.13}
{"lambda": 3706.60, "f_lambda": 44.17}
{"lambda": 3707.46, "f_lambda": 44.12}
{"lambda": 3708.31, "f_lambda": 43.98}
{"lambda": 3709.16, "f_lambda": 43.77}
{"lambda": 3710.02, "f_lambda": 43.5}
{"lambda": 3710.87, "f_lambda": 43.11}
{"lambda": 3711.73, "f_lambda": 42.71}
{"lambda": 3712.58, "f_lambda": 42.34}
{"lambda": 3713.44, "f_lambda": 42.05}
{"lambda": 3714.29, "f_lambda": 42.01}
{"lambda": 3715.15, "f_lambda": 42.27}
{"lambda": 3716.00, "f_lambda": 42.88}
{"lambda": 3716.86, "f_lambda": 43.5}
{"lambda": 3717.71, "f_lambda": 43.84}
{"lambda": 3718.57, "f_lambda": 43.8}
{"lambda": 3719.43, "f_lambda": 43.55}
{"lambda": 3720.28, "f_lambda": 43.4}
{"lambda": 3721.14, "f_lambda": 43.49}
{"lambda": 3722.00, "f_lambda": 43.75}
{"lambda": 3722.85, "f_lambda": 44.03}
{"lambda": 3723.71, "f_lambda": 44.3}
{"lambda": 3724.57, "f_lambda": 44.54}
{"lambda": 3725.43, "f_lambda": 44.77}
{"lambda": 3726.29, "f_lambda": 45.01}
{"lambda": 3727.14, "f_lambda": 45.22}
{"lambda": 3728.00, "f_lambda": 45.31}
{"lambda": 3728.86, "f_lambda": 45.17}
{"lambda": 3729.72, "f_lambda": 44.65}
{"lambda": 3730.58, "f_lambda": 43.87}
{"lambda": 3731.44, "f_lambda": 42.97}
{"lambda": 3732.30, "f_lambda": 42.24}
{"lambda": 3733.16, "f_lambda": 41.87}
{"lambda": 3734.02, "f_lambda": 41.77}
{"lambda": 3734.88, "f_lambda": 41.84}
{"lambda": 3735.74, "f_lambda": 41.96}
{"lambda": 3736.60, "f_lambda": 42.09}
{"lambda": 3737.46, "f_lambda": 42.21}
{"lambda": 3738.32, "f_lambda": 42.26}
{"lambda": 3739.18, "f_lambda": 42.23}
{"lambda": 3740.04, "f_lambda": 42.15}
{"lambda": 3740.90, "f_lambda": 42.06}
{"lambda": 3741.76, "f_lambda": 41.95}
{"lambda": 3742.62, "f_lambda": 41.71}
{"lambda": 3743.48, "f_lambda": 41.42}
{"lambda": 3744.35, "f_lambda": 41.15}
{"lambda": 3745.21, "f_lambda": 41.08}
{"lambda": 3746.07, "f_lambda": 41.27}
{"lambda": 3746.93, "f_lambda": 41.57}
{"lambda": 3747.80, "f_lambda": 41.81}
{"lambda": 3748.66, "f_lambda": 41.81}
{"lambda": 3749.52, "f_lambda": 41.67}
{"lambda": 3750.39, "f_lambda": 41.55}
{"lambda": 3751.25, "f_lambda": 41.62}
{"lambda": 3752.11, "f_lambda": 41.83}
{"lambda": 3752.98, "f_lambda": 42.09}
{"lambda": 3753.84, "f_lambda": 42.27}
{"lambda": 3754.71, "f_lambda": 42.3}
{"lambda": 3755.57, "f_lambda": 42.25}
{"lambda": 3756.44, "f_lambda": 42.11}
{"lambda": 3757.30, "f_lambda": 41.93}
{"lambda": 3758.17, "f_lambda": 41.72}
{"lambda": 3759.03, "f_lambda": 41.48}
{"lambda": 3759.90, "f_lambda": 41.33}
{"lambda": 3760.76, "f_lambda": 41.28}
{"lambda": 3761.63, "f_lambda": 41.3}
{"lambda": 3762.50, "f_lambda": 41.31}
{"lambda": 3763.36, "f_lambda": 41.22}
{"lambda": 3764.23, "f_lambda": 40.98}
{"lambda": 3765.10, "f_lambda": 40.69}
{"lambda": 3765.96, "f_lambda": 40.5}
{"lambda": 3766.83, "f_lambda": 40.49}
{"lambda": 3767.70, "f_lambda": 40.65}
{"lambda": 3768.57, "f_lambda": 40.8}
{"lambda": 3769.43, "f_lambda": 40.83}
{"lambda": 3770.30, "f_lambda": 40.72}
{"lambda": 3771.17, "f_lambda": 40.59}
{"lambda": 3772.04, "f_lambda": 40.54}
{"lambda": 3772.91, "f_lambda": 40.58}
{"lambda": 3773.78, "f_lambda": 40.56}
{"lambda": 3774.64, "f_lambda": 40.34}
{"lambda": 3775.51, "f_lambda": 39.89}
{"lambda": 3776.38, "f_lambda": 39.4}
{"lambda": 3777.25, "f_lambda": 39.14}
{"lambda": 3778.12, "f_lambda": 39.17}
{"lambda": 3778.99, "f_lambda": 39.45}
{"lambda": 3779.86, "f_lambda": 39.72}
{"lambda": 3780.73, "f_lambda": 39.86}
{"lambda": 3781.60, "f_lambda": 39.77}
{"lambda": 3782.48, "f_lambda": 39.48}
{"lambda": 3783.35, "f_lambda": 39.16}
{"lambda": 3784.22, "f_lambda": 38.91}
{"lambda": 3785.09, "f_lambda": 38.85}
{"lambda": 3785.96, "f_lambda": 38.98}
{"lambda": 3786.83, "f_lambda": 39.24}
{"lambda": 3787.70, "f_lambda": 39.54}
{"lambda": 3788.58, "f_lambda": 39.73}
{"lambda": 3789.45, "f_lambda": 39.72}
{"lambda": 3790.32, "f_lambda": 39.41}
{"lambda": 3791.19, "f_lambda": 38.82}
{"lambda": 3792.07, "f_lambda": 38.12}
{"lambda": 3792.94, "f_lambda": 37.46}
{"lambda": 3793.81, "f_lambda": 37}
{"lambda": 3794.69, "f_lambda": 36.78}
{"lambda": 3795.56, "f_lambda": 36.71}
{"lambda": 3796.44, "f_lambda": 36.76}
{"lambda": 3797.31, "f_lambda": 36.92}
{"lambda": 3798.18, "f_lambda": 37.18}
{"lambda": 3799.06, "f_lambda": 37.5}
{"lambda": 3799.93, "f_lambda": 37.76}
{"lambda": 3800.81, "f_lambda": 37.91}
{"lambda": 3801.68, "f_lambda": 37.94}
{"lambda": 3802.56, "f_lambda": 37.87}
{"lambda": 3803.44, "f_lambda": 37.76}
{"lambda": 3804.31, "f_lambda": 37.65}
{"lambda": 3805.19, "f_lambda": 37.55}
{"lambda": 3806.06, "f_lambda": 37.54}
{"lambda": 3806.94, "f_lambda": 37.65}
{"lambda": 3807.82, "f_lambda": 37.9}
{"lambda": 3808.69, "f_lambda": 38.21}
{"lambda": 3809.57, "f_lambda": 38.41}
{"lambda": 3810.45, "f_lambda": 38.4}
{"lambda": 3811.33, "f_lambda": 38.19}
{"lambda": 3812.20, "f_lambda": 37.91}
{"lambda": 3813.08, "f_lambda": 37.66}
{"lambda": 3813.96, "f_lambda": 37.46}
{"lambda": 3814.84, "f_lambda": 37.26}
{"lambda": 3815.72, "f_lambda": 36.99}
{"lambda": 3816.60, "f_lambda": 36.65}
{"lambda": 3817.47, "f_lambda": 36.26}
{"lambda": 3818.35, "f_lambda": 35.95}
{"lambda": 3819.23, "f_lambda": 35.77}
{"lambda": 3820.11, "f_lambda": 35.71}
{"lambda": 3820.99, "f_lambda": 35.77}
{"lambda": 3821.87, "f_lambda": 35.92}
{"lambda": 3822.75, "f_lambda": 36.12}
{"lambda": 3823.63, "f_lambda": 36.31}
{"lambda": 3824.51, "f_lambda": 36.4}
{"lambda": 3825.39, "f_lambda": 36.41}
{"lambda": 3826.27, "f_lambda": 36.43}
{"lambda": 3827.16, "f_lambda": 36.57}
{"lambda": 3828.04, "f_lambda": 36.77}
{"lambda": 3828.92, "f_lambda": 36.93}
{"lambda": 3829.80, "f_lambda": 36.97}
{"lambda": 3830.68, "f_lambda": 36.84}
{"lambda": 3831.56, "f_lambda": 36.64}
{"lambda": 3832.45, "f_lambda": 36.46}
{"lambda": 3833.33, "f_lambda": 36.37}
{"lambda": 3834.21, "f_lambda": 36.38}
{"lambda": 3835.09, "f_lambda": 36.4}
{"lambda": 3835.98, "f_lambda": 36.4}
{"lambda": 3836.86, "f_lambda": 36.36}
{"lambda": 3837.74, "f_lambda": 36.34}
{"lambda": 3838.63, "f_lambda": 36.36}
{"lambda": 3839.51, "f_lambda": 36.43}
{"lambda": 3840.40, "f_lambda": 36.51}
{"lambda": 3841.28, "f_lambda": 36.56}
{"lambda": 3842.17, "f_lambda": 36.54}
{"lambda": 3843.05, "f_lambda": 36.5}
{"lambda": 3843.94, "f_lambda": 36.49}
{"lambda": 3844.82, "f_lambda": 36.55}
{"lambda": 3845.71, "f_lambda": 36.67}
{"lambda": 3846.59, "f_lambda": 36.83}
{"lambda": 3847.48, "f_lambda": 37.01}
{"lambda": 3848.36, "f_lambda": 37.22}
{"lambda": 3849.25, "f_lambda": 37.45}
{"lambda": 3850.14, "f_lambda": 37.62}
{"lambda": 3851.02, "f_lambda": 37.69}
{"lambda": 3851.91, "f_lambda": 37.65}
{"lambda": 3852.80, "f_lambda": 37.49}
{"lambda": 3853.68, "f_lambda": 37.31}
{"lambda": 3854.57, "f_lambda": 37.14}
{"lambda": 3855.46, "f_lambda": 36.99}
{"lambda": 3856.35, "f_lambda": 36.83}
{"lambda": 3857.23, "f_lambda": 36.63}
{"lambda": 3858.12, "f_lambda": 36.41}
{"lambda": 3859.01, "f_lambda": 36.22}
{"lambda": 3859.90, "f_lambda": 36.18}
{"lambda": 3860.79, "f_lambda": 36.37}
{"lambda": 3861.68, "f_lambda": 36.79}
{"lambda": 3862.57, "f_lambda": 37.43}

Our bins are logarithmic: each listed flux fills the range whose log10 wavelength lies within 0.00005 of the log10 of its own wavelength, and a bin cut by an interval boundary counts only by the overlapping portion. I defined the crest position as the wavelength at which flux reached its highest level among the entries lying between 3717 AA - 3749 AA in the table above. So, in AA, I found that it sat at 3728.00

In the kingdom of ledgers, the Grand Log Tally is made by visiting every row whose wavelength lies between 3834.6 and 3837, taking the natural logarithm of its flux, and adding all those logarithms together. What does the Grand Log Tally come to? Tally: 10.8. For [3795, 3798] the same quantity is 10.8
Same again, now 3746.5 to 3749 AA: 11.2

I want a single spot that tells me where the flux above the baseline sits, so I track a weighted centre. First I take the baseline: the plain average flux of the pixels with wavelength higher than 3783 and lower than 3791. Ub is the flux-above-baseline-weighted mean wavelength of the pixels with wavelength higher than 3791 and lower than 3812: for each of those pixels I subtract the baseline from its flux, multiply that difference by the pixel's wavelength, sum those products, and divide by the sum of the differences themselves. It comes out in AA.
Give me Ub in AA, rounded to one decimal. 3800.4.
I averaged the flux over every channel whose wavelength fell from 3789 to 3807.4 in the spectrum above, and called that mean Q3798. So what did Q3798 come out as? 37.7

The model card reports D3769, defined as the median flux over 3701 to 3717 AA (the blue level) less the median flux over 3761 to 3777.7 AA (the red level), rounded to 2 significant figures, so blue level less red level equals 2.9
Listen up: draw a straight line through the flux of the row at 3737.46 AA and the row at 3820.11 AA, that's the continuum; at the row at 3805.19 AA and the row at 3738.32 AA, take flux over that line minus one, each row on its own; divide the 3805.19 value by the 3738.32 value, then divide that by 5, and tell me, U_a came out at 1.3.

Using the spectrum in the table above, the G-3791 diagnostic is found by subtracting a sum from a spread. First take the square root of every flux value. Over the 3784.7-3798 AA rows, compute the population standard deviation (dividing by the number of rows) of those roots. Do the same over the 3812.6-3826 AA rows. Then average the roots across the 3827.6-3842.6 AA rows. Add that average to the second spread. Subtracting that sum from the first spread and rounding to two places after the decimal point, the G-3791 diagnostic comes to -6.00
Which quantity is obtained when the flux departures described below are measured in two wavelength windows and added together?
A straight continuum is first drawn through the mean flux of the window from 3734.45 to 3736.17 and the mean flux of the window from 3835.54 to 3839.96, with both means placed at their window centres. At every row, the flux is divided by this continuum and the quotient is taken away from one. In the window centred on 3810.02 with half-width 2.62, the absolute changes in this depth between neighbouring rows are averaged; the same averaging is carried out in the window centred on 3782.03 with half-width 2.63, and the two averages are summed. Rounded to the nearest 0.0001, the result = 0.0103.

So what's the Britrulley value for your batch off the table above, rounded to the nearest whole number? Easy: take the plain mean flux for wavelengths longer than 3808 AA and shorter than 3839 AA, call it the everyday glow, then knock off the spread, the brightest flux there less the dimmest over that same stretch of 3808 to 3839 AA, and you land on 34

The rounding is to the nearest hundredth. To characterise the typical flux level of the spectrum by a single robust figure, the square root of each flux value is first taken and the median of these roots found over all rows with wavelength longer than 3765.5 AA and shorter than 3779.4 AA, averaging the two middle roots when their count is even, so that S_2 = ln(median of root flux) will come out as 1.85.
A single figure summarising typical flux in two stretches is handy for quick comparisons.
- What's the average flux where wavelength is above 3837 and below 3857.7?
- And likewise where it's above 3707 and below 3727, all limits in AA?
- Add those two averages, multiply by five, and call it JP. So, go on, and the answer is 402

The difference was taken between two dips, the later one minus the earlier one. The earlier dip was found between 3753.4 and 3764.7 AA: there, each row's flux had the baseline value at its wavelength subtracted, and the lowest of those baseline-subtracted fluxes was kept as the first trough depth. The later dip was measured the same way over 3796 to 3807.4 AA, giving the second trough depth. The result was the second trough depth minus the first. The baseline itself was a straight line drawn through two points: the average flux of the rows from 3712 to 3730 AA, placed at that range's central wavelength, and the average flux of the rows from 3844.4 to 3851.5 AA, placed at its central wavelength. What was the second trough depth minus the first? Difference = -2.5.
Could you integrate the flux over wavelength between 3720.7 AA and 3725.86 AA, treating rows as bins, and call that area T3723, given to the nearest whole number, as 227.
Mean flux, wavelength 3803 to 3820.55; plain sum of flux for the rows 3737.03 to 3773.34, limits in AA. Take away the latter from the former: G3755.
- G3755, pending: -1704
